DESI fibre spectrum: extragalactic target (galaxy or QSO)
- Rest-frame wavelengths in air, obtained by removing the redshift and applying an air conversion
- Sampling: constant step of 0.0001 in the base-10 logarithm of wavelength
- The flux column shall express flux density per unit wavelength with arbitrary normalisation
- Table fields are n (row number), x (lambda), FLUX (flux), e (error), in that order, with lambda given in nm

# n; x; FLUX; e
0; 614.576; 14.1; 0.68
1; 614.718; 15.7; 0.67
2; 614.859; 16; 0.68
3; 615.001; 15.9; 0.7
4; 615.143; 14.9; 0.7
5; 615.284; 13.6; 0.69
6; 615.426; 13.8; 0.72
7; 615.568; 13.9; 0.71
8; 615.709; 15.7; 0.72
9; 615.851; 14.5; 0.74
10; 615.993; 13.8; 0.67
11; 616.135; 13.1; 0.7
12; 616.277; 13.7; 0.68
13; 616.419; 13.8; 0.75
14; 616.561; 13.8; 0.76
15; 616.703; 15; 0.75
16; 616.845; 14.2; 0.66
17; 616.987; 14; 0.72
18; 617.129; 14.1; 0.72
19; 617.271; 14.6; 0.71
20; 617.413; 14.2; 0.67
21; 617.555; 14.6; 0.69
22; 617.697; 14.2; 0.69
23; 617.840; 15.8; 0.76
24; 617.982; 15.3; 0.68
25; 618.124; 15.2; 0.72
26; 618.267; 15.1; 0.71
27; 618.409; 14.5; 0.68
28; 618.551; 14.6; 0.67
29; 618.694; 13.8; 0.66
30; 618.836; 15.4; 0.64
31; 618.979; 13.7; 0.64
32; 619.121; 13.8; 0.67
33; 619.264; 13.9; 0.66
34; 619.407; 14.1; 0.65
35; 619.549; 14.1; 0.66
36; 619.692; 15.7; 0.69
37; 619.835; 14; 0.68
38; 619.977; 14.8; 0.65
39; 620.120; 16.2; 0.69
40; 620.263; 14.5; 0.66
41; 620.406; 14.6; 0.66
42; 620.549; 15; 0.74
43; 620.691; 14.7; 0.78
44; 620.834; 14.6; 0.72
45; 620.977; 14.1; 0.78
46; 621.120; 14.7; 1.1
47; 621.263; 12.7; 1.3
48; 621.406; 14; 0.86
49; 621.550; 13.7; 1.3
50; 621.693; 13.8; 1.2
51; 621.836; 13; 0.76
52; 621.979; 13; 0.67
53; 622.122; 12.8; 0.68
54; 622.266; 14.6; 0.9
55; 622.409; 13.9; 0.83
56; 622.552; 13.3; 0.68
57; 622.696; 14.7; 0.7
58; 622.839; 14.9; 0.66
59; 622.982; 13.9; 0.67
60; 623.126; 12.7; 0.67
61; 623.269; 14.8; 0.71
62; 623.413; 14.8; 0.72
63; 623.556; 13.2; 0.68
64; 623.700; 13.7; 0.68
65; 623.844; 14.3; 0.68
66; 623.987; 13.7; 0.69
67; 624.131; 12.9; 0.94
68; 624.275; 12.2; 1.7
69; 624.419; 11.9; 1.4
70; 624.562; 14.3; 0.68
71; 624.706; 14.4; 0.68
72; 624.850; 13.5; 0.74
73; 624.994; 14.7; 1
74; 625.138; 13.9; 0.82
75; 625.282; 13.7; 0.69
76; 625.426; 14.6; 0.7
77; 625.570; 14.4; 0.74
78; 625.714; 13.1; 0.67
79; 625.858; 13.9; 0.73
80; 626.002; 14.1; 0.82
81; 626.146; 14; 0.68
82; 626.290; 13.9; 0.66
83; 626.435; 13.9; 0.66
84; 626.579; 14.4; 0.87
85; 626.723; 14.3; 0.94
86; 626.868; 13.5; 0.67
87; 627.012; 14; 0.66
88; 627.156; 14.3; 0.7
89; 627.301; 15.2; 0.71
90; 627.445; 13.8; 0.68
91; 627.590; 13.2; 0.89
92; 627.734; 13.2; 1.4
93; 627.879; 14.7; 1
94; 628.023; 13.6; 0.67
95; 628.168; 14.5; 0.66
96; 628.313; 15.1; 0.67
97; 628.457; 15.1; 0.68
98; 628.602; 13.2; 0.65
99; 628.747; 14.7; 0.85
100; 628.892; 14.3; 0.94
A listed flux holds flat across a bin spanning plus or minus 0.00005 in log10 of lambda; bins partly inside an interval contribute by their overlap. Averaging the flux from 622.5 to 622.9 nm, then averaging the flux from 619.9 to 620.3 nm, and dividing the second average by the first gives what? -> 1.06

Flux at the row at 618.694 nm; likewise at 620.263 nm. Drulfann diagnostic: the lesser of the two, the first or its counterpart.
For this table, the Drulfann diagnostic 13.8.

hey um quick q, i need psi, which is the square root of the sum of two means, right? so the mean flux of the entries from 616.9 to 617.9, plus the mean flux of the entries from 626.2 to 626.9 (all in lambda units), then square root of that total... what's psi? 5.34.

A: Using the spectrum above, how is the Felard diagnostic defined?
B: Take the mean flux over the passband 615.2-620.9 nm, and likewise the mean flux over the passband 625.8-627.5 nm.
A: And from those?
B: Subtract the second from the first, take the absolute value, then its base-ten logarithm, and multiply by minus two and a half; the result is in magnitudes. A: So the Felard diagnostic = 1.2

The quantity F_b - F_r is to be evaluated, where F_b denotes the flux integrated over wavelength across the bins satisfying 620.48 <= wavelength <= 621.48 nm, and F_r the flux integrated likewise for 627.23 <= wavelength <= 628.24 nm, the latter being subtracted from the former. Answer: 0.08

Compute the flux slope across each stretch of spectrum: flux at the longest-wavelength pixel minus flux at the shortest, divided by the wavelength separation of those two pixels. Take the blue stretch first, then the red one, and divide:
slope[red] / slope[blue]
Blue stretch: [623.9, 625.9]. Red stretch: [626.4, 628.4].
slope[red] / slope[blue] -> 6.0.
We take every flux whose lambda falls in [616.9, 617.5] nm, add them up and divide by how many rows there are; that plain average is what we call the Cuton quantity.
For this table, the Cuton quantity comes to 14.2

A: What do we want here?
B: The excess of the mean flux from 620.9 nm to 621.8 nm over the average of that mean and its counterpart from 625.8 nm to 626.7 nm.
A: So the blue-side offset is -0.1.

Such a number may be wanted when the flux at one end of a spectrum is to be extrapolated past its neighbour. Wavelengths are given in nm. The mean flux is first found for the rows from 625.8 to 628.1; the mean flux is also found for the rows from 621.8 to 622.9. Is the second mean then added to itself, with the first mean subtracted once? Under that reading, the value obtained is 13.6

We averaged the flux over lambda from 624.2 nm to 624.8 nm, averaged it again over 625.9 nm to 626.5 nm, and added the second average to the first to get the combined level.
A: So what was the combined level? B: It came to 27.2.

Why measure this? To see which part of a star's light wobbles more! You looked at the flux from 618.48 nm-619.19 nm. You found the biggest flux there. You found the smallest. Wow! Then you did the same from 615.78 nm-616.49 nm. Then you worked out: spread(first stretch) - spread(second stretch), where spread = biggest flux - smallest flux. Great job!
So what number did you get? 0.30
